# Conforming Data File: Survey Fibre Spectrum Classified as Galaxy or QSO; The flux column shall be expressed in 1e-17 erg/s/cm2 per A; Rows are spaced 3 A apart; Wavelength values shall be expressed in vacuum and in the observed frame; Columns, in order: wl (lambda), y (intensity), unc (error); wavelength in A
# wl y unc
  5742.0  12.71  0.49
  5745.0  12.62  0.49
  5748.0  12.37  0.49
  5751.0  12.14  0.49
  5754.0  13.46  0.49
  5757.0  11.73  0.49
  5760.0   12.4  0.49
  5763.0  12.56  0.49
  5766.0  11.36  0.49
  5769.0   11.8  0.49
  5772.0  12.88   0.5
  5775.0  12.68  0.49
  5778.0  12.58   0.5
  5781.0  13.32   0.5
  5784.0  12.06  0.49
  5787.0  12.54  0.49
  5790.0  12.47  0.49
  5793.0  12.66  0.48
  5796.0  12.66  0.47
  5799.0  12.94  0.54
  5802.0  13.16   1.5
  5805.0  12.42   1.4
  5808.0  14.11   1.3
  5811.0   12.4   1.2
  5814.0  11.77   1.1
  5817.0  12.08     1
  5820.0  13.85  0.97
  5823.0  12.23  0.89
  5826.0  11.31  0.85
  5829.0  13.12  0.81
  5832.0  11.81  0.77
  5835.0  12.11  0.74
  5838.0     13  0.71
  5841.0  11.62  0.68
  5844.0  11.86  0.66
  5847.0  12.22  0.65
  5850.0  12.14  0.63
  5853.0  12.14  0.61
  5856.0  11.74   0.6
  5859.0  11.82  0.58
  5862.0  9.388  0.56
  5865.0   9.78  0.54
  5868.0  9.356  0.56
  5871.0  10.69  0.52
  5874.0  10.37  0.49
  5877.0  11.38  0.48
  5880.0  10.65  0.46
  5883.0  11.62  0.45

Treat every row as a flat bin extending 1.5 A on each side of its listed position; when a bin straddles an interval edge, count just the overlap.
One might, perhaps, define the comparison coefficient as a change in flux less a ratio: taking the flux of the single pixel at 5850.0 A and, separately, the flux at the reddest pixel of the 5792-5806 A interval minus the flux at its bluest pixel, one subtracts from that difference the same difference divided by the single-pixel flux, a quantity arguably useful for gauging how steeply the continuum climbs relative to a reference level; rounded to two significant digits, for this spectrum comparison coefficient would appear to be -0.22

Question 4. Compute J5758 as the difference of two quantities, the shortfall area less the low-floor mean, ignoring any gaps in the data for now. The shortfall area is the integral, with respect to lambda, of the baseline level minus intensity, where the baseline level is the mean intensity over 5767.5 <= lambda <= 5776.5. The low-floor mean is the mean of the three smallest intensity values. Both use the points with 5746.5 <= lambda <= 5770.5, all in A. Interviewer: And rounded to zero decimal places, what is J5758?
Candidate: -6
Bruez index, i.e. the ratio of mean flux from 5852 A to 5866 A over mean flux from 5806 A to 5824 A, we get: 0.861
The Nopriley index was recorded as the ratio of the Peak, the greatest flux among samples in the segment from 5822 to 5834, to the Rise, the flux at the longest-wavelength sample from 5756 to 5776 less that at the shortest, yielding 14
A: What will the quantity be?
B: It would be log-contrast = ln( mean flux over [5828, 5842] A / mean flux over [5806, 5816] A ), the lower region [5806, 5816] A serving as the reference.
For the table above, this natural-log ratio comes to -0.03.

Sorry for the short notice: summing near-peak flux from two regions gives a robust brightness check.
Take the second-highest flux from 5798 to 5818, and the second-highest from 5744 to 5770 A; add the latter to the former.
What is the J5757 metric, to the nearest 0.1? 25.8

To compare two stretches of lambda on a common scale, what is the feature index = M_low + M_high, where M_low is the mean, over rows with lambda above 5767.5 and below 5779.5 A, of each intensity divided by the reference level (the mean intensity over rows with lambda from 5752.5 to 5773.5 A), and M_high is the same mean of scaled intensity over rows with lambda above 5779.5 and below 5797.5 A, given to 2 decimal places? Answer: 2.04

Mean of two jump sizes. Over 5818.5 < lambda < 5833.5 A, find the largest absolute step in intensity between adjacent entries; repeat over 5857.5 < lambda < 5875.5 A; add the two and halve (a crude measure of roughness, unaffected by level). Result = 2.12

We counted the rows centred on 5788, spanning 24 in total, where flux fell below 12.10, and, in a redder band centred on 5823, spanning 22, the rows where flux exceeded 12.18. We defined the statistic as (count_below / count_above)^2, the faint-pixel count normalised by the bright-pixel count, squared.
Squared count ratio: 0.1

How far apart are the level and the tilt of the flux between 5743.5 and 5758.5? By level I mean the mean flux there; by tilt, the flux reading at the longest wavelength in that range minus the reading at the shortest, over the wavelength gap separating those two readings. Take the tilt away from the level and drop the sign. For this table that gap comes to 12.5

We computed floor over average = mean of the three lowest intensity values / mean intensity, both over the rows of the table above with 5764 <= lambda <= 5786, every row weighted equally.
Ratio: 0.948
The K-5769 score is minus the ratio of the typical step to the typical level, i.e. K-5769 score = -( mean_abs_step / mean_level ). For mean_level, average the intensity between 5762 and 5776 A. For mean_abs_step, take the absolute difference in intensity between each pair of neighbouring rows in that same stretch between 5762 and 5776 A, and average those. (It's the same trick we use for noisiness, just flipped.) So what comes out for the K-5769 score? -0.060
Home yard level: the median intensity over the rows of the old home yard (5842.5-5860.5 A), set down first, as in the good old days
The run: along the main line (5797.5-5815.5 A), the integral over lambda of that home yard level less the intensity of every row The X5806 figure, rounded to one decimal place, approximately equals -14.4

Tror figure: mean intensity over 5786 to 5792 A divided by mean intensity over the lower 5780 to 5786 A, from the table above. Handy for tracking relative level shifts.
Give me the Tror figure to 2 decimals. 0.99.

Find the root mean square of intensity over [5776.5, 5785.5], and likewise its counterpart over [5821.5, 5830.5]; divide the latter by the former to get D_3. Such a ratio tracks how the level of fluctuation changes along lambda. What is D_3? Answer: 0.97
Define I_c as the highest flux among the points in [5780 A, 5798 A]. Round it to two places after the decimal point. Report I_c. 13.32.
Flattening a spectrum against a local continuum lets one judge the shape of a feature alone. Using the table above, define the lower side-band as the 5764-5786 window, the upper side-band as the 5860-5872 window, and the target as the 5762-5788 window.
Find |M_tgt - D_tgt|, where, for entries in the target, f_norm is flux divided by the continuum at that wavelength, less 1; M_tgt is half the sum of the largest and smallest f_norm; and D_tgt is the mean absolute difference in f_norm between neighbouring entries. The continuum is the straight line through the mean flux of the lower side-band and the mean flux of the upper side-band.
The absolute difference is 0.06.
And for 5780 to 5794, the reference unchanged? 0.00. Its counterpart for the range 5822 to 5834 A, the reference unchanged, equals 0.00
